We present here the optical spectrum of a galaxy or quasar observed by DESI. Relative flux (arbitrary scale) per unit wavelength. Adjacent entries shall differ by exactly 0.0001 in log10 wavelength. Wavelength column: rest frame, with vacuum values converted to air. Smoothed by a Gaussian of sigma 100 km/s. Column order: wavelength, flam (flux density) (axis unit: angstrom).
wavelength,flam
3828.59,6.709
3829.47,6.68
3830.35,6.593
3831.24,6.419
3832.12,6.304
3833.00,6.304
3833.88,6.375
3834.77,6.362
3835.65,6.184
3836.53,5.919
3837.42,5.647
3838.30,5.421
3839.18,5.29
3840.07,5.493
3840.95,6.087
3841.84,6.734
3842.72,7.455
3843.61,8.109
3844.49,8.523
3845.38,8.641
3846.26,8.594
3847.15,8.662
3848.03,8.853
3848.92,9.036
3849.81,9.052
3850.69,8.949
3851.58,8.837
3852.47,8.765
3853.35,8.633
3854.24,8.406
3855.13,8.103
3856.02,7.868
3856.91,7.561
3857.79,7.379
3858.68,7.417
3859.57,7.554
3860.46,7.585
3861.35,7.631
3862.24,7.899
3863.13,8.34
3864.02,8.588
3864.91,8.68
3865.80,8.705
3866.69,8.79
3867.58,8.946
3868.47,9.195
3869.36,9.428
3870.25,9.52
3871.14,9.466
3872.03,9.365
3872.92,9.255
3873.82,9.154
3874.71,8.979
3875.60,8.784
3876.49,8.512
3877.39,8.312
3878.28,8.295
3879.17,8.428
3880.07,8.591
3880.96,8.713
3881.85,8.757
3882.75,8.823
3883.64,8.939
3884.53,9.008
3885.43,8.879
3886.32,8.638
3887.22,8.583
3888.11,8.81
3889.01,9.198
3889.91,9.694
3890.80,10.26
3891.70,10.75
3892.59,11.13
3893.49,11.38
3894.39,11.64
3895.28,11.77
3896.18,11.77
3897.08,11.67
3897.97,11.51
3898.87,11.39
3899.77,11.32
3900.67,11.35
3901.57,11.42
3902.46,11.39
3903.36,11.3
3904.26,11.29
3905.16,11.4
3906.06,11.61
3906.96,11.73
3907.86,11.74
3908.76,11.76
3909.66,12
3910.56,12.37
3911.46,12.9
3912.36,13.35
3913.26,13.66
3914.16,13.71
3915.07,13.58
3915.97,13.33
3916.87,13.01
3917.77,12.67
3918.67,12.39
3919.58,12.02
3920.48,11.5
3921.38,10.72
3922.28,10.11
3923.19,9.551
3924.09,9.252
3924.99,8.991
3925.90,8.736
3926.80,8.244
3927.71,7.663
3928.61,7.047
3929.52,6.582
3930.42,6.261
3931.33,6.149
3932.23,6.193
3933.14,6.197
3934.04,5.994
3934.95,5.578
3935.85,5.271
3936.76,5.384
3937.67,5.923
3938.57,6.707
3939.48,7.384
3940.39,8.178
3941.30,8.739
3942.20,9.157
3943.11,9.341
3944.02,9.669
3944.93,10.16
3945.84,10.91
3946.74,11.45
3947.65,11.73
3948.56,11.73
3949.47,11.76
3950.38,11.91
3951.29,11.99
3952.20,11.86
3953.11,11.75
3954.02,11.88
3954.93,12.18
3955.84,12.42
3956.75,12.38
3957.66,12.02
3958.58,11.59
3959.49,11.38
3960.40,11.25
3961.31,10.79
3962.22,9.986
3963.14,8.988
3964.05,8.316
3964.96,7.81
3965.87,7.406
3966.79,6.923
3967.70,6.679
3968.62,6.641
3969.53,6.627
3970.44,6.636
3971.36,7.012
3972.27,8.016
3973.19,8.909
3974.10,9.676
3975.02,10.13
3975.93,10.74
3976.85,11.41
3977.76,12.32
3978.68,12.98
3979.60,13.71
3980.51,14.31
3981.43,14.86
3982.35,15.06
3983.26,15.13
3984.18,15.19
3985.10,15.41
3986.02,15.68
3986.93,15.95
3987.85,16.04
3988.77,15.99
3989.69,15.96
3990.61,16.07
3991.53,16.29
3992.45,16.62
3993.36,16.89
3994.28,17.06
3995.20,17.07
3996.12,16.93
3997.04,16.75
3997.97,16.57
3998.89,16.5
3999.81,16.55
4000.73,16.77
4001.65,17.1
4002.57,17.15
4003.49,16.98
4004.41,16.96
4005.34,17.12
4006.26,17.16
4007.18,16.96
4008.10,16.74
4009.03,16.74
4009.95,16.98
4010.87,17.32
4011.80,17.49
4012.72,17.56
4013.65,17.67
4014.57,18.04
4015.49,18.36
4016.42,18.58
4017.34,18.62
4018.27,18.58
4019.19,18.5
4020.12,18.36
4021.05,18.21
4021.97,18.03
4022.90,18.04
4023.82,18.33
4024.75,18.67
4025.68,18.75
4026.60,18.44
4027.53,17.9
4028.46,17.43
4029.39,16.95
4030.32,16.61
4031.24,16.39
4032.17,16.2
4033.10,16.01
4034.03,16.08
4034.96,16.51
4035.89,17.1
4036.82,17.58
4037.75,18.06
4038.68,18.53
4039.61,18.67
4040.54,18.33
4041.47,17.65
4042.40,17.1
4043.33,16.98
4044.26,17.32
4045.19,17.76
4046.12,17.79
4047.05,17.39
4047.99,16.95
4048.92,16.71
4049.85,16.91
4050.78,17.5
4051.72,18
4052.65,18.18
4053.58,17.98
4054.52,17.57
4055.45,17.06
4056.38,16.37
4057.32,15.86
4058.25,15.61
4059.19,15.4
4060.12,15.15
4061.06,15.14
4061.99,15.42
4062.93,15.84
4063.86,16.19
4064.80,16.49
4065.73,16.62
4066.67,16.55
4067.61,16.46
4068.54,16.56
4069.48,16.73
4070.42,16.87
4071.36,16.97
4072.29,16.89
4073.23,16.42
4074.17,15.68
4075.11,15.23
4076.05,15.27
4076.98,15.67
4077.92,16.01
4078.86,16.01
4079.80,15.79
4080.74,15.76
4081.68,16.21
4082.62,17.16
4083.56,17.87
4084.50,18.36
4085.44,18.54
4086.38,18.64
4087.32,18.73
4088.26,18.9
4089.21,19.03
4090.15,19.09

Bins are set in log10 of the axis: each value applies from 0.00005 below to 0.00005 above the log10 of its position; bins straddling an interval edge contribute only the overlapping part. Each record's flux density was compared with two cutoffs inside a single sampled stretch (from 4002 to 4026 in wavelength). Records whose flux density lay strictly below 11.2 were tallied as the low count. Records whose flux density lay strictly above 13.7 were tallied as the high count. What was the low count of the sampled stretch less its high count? -26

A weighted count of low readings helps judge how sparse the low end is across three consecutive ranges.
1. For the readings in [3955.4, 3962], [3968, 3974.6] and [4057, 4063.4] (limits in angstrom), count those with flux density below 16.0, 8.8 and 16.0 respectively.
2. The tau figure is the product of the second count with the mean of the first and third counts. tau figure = 35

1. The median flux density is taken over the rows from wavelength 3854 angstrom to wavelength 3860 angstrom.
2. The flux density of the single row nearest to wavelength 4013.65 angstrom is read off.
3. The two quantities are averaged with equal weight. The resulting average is 12.6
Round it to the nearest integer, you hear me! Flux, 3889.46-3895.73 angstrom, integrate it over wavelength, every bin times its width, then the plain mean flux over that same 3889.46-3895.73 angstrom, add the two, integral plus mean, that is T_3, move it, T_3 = 80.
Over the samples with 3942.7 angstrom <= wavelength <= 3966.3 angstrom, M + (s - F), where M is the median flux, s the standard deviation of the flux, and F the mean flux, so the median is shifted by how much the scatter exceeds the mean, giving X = 2.1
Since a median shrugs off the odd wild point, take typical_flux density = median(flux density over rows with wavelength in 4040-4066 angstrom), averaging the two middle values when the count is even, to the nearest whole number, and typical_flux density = 17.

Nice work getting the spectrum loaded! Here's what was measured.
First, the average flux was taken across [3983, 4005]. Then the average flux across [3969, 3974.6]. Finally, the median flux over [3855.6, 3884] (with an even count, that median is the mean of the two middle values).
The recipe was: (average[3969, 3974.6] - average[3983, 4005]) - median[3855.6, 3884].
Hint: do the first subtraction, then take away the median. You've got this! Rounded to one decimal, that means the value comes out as -17.3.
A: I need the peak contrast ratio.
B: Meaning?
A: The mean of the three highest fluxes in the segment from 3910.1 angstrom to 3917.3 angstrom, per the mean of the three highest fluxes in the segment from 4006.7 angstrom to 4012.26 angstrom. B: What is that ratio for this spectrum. 0.79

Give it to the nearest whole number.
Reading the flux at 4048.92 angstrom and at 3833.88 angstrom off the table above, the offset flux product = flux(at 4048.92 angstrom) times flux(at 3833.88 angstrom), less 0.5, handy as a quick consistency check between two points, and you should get 106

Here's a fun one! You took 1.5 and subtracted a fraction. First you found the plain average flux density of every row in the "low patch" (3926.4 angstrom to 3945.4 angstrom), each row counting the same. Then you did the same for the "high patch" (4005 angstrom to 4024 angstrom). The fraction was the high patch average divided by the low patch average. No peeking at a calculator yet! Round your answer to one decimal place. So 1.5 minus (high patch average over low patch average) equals -1.0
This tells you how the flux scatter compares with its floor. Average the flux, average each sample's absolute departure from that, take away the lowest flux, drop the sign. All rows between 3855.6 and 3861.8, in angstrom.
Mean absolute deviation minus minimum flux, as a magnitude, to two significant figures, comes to 7.3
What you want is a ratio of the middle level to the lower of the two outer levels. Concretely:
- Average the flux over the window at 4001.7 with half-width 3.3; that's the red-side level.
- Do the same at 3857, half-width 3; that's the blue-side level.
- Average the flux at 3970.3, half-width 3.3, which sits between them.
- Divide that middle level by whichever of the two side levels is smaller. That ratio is 0.93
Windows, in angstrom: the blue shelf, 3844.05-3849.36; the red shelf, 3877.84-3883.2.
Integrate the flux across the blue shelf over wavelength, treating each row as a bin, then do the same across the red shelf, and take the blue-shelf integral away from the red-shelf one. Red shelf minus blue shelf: 0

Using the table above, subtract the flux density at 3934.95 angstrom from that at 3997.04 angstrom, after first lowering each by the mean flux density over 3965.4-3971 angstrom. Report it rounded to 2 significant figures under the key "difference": 11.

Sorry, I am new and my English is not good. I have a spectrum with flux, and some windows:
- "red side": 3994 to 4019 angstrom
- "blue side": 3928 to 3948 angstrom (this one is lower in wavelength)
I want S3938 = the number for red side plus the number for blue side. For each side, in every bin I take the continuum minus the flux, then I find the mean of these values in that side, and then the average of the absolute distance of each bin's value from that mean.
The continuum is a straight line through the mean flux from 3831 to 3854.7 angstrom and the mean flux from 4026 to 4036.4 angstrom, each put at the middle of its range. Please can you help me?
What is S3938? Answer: 1.88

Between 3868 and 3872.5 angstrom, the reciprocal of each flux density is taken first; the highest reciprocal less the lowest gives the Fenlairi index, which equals 0.0037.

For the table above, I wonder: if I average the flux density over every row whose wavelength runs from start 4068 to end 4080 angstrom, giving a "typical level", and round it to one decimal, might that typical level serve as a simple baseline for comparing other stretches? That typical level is 16.2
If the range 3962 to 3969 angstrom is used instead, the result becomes 7.8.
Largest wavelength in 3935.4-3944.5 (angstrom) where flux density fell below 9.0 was 3941.30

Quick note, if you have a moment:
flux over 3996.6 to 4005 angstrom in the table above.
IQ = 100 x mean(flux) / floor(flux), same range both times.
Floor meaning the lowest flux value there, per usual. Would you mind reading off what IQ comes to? 102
